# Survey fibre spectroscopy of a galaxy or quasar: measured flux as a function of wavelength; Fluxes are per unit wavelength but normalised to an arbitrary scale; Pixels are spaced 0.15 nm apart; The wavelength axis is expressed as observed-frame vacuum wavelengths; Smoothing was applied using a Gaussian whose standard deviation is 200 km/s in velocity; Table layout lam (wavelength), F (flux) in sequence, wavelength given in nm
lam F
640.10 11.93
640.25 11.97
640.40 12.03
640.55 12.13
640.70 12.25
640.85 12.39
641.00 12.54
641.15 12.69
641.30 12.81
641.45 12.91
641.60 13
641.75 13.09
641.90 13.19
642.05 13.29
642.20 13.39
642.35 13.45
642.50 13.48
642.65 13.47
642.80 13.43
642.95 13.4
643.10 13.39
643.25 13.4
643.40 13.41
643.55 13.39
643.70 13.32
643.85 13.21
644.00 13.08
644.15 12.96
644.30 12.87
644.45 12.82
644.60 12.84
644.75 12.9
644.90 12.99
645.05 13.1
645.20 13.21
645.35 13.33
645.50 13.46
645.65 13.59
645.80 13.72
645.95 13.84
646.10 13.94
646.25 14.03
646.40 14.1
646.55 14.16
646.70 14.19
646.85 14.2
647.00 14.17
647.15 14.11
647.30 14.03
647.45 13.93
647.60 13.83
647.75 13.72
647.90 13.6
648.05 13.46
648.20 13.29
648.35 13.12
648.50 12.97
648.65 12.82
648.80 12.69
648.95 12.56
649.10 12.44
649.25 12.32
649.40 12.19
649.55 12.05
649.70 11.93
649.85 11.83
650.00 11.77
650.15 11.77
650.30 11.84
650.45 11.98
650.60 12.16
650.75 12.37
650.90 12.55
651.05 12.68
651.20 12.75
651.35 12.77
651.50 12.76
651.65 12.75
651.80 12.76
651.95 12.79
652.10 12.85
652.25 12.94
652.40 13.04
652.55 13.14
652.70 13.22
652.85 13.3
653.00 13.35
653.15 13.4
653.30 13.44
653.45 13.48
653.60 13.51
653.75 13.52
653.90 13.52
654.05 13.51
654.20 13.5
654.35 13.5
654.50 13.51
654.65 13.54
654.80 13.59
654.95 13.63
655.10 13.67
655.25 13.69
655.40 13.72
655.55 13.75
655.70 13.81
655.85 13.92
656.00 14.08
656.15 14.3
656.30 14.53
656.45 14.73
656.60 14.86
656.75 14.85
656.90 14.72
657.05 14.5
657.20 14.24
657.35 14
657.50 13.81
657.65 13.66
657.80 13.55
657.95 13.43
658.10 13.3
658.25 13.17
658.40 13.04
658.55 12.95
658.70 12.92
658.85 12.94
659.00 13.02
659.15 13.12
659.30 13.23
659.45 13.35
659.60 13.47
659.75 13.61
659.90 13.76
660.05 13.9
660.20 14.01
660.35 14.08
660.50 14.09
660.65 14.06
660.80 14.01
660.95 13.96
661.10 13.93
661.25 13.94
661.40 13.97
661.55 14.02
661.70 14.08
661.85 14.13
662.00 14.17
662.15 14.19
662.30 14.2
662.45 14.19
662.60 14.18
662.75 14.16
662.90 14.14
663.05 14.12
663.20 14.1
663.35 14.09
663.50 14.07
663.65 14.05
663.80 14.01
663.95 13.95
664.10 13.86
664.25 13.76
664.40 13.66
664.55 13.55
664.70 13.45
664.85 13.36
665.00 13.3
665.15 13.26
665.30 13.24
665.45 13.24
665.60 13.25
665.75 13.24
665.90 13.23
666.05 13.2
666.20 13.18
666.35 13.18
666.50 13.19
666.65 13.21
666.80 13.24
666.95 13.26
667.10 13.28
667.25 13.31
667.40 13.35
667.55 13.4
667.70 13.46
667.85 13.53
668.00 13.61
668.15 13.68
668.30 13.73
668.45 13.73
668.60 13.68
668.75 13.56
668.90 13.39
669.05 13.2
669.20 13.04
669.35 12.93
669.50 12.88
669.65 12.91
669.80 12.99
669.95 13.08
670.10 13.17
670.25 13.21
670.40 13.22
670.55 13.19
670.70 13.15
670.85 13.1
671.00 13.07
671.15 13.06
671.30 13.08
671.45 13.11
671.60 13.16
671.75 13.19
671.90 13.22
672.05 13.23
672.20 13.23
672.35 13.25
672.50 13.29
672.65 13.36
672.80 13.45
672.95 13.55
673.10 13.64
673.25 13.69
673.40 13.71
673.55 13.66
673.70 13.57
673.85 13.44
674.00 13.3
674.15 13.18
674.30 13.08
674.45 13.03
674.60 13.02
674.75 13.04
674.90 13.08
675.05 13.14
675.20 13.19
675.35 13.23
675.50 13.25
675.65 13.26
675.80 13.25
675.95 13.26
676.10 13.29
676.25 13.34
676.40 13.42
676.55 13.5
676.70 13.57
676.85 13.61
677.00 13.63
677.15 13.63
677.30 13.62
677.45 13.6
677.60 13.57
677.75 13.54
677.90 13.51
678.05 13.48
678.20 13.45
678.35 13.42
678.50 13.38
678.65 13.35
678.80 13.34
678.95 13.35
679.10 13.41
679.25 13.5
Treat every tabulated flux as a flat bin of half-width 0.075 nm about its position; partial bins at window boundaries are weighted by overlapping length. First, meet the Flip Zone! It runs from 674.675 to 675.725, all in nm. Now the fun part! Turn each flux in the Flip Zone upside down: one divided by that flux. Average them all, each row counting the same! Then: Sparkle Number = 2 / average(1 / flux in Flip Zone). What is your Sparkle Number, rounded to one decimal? 26.3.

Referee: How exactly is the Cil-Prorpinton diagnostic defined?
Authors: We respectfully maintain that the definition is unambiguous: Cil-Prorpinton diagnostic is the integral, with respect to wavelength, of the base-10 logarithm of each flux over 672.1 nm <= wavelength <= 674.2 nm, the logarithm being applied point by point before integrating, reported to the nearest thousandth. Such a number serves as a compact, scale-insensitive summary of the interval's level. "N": 2.370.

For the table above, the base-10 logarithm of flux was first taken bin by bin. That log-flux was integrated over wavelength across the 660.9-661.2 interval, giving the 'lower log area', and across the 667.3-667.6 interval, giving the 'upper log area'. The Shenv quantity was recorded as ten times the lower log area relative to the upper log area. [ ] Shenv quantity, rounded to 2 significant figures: 10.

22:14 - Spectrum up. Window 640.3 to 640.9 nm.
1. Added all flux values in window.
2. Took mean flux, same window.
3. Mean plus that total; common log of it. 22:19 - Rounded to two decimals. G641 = 1.79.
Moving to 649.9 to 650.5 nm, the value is 1.77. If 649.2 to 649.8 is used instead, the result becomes 1.78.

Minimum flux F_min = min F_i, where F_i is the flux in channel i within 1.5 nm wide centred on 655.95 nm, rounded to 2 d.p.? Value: 13.69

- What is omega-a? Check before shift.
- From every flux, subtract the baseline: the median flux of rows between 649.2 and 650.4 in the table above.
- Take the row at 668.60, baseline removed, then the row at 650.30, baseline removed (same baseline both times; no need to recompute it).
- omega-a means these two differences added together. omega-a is 1.75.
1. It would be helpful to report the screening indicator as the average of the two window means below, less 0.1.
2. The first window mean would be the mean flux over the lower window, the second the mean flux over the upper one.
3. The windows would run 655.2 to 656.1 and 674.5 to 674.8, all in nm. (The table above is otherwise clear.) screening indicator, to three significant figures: 13.3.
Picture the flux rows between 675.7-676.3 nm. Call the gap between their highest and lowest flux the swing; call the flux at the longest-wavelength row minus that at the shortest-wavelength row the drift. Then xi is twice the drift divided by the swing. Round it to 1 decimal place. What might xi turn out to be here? 2.0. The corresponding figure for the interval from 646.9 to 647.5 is -2.0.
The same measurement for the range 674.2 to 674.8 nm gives -1.3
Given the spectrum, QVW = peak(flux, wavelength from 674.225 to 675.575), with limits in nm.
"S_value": 13.25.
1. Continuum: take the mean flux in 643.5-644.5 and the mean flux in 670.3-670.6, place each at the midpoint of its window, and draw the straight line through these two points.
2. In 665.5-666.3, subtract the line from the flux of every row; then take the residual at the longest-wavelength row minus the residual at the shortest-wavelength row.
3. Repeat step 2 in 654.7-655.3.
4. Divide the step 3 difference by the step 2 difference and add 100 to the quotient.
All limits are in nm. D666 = 99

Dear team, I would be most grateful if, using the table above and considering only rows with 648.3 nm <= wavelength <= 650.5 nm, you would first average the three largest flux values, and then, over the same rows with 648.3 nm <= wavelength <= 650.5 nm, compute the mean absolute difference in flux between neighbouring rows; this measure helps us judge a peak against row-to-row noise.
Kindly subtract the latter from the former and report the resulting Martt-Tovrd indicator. 12.9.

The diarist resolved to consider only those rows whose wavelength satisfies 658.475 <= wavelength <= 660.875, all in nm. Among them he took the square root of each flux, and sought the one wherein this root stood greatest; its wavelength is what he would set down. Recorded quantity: 660.50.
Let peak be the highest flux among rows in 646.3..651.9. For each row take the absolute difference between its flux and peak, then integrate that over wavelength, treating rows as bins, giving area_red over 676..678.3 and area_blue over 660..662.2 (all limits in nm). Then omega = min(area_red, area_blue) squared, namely 0.1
